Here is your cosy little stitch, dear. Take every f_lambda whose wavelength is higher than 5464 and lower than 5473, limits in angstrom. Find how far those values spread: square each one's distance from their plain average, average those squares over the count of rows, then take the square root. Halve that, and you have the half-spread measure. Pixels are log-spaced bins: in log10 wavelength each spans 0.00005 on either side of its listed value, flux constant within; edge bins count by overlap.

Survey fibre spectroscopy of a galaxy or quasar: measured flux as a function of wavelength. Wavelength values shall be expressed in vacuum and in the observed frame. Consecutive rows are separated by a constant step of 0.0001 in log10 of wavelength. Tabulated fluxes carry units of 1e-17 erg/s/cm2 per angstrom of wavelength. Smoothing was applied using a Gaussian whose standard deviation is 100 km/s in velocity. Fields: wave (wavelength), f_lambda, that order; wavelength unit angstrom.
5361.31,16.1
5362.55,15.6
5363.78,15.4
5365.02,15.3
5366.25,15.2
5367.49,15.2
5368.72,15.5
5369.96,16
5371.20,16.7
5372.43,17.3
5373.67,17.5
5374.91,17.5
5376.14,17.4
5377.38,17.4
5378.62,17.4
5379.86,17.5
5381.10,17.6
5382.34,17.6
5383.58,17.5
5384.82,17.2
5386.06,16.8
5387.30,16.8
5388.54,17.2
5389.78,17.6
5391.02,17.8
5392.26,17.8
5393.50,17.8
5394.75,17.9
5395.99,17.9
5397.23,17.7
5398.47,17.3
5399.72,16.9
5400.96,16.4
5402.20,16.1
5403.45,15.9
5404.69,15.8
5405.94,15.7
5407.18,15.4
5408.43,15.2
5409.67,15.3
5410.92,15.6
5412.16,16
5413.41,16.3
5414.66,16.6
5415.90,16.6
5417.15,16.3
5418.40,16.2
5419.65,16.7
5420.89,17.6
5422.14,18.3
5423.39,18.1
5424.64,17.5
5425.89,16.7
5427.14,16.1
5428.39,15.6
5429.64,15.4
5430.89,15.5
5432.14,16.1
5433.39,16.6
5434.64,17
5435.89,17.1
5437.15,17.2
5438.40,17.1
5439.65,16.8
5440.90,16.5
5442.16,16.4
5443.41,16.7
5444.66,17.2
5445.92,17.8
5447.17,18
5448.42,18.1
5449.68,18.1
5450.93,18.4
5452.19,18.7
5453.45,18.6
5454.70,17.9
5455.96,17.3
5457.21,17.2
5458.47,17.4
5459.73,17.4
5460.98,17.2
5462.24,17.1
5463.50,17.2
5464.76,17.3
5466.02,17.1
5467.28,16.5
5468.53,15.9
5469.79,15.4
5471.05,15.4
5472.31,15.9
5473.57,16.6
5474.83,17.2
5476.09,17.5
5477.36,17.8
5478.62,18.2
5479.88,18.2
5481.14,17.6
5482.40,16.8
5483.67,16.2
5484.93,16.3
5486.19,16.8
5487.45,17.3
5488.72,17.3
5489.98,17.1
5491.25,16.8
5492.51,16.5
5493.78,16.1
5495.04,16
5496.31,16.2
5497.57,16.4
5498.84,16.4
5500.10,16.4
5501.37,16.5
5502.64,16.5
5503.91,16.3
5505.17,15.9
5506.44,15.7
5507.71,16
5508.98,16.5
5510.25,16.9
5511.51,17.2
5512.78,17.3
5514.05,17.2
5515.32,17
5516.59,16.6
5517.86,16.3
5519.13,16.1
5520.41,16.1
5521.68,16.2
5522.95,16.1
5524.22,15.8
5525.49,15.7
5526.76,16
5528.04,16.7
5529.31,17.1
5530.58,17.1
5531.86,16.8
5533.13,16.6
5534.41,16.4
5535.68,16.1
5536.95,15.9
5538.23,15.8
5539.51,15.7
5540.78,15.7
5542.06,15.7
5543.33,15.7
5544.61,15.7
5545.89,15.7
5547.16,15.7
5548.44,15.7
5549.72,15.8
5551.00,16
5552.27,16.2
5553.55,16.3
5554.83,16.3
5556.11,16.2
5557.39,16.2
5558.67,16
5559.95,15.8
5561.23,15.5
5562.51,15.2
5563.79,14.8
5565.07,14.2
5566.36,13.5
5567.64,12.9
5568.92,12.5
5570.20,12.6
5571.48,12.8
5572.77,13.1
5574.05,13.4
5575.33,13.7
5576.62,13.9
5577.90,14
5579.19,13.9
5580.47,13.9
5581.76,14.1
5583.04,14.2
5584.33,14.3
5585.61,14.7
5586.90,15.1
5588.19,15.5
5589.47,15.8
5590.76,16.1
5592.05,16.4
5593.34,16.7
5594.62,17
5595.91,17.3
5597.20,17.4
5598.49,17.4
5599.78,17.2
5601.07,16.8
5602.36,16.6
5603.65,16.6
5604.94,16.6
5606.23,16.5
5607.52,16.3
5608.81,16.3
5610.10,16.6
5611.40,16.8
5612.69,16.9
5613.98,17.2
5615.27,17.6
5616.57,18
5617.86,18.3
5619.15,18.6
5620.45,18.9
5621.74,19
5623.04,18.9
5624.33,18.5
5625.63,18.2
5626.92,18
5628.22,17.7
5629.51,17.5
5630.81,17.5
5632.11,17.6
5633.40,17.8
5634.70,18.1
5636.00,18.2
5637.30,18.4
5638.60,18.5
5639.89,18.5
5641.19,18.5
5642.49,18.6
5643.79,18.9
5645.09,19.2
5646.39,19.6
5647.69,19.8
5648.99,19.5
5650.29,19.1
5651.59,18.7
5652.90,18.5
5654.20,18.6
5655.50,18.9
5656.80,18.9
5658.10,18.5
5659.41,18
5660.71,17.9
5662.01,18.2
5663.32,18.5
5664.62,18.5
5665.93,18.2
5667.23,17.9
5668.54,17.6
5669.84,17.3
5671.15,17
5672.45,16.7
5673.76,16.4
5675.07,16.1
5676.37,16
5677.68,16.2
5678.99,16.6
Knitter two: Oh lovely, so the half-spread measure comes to 0.36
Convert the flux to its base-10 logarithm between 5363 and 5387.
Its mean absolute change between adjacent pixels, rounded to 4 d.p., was 0.0053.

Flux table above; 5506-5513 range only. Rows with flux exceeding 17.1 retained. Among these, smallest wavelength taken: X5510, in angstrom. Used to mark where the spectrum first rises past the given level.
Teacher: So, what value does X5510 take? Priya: 5511.51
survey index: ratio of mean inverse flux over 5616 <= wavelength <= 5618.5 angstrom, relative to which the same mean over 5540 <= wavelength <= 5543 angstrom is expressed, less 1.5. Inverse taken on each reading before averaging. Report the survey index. -0.34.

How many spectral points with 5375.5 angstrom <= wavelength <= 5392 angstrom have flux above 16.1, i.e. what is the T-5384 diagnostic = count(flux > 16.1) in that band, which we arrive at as 13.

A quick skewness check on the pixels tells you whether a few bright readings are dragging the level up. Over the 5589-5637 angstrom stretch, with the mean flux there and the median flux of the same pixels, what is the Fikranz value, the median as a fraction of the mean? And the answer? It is 1.00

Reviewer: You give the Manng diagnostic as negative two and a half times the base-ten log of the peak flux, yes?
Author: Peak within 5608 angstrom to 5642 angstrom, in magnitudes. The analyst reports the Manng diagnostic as -3.20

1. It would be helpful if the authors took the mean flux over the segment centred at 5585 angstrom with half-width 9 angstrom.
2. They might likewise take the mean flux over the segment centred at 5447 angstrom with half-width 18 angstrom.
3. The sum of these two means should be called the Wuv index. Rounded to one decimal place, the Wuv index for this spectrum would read 32.1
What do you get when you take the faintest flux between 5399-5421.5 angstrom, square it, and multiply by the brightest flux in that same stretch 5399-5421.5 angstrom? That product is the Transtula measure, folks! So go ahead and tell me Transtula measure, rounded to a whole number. 4066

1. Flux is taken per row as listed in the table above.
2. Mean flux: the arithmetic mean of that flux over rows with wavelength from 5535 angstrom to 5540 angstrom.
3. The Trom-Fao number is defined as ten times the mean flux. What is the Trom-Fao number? 159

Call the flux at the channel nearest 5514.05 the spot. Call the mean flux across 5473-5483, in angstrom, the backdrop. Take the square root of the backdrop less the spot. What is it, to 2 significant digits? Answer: 0.54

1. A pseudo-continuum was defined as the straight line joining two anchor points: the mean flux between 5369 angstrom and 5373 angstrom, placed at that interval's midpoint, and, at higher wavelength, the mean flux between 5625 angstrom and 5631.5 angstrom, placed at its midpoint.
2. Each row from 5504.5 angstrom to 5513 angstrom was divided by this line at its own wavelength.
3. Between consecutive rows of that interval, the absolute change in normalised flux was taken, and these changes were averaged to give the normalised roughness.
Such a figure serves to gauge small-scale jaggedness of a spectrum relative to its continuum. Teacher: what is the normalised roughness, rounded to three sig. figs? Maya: 0.0172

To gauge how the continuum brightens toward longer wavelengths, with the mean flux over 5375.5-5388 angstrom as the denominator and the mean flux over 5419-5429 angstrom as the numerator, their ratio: 0.99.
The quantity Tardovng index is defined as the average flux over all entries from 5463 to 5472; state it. 16.4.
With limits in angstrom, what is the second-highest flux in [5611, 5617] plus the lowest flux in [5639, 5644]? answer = 36.1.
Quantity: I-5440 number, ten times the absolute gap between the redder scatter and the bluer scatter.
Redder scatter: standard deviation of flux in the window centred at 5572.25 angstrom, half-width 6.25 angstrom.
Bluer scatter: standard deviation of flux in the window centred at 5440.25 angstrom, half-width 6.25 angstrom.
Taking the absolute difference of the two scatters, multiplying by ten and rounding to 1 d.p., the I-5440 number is 1.3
